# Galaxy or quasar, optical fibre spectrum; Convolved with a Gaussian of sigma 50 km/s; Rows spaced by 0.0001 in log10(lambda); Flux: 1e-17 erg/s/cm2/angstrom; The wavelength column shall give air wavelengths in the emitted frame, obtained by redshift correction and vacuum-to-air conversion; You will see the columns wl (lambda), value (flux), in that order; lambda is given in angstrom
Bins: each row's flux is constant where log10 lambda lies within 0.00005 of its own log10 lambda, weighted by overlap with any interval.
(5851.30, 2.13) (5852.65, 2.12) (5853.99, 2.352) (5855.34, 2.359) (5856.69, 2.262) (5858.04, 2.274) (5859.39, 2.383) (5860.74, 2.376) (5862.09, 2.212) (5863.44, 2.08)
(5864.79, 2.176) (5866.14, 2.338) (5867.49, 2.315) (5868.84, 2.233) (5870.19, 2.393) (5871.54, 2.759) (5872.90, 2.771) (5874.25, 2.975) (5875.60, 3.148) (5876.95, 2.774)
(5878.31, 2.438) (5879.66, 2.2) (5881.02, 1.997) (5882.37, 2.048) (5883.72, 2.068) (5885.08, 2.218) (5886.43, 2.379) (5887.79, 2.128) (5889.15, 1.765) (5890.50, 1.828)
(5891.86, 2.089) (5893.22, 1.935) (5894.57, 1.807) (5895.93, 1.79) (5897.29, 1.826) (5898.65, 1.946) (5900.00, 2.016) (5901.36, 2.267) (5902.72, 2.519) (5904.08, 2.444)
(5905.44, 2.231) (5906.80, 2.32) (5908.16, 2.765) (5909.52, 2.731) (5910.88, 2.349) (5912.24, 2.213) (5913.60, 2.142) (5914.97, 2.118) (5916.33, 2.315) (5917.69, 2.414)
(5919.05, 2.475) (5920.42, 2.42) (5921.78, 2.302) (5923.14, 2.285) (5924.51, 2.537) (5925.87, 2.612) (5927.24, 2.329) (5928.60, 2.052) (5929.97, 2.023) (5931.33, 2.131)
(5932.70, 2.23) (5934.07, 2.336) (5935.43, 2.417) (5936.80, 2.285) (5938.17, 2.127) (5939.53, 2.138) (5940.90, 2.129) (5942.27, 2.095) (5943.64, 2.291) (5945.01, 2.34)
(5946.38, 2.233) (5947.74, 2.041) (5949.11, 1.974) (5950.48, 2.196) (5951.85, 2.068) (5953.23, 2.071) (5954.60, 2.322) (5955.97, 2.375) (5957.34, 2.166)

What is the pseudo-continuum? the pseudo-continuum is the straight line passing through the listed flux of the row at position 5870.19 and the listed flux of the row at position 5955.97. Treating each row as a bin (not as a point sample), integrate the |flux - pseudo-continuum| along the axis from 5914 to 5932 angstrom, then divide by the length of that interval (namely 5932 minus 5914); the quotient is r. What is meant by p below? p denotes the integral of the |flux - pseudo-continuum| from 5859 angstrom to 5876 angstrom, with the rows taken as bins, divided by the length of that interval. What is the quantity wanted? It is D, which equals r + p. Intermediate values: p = 0.236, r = 0.16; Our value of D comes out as 0.39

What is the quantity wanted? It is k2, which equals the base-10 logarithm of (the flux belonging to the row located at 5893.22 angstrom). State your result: 0.29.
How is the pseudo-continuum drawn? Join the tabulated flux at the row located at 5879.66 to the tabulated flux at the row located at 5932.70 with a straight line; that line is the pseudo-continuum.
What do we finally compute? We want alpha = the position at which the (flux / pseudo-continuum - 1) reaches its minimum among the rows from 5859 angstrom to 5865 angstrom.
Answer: 5863.44 angstrom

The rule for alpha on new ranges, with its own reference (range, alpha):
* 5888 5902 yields 5889.15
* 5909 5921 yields 5914.97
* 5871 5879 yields 5878.31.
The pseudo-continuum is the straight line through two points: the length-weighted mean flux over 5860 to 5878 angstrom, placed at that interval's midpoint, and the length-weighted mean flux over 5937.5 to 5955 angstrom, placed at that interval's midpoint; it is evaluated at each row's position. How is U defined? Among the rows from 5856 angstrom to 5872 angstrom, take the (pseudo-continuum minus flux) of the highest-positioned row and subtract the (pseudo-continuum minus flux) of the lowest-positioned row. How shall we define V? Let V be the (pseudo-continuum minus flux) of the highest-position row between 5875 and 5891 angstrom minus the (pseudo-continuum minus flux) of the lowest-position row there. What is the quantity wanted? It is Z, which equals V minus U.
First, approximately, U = -0.56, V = 1.25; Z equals 1.8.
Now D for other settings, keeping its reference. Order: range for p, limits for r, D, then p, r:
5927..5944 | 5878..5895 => 0.52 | 0.192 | 0.33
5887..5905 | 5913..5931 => 0.54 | 0.384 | 0.16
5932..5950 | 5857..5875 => 0.37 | 0.181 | 0.19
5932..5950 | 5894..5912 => 0.47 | 0.181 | 0.29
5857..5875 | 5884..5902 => 0.58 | 0.193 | 0.39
